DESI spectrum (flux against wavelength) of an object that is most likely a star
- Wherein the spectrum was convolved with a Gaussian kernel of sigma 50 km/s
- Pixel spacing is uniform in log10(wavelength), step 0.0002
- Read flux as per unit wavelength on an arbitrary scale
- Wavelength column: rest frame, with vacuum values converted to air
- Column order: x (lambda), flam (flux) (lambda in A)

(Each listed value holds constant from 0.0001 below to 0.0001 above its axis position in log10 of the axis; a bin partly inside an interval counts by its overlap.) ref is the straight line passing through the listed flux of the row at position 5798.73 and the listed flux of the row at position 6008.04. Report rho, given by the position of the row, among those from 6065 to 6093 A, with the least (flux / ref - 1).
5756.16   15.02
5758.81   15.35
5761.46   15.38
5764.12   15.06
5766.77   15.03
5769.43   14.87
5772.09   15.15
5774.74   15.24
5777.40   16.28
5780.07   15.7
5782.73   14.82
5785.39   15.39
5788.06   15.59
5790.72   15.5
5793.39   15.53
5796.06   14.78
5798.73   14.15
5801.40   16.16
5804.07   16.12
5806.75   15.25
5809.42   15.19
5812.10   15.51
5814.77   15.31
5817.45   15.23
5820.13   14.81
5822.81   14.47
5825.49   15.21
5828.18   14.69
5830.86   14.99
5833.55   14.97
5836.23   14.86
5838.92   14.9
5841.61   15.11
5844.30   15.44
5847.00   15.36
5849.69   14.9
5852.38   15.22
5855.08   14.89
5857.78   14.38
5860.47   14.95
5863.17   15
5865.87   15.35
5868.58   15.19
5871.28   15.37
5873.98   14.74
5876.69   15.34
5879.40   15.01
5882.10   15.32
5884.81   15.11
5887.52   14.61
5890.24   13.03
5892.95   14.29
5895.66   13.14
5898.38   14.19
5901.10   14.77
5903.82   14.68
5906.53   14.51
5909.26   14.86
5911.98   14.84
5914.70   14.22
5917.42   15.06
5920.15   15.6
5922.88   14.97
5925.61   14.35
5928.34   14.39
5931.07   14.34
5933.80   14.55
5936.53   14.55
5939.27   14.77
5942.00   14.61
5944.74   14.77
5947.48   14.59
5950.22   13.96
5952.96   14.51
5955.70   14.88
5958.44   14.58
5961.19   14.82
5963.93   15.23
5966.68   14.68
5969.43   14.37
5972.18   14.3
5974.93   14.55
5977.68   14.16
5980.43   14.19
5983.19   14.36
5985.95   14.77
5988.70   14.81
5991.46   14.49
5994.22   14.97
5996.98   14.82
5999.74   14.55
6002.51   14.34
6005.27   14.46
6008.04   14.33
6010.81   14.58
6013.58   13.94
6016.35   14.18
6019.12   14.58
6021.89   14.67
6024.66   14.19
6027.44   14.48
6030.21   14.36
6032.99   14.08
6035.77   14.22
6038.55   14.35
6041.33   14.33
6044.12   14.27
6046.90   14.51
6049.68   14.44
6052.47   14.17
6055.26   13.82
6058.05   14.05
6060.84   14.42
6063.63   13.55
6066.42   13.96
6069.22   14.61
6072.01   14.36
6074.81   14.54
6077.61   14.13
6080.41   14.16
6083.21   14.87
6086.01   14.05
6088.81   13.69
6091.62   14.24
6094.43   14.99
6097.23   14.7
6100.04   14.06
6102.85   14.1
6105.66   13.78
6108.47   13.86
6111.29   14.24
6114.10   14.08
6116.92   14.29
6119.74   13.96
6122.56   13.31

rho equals 6088.81 A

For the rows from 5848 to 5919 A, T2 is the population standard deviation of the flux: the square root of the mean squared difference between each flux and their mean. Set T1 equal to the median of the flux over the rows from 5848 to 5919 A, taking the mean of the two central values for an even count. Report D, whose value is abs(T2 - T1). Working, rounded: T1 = 14.9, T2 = 0.58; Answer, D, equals 14.3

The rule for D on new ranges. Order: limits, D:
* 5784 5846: 14.8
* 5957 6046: 14.1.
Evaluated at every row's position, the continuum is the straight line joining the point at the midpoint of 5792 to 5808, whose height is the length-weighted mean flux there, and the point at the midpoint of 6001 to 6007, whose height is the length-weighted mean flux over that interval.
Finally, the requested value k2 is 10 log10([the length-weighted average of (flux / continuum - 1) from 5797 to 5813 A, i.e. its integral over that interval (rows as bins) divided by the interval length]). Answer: -23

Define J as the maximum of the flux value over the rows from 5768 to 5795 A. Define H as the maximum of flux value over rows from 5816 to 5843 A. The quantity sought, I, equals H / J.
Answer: 0.94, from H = 15.23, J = 16.28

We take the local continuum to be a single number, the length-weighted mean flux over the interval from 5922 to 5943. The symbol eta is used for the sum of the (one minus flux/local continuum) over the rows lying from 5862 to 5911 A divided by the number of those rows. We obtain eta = -0.01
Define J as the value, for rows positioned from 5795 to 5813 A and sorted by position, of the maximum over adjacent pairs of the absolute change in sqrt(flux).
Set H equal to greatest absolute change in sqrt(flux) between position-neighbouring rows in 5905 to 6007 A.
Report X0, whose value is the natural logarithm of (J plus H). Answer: -1.00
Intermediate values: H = 0.11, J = 0.26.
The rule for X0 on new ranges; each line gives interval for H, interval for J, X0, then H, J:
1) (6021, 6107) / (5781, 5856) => -0.98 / 0.12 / 0.26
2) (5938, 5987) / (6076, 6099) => -1.65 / 0.08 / 0.11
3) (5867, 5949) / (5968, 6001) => -1.29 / 0.21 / 0.06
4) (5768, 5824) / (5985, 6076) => -0.98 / 0.26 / 0.12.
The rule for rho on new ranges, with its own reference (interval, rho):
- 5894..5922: 5895.66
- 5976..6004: 5977.68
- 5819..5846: 5822.81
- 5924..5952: 5950.22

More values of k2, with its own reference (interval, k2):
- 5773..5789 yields -23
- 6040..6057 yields -23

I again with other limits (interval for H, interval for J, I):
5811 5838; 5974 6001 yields 1.04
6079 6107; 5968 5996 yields 1.00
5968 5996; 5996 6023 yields 1.01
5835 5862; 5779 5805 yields 0.96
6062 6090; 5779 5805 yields 0.92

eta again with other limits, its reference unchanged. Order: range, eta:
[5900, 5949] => -0.01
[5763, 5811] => -0.05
